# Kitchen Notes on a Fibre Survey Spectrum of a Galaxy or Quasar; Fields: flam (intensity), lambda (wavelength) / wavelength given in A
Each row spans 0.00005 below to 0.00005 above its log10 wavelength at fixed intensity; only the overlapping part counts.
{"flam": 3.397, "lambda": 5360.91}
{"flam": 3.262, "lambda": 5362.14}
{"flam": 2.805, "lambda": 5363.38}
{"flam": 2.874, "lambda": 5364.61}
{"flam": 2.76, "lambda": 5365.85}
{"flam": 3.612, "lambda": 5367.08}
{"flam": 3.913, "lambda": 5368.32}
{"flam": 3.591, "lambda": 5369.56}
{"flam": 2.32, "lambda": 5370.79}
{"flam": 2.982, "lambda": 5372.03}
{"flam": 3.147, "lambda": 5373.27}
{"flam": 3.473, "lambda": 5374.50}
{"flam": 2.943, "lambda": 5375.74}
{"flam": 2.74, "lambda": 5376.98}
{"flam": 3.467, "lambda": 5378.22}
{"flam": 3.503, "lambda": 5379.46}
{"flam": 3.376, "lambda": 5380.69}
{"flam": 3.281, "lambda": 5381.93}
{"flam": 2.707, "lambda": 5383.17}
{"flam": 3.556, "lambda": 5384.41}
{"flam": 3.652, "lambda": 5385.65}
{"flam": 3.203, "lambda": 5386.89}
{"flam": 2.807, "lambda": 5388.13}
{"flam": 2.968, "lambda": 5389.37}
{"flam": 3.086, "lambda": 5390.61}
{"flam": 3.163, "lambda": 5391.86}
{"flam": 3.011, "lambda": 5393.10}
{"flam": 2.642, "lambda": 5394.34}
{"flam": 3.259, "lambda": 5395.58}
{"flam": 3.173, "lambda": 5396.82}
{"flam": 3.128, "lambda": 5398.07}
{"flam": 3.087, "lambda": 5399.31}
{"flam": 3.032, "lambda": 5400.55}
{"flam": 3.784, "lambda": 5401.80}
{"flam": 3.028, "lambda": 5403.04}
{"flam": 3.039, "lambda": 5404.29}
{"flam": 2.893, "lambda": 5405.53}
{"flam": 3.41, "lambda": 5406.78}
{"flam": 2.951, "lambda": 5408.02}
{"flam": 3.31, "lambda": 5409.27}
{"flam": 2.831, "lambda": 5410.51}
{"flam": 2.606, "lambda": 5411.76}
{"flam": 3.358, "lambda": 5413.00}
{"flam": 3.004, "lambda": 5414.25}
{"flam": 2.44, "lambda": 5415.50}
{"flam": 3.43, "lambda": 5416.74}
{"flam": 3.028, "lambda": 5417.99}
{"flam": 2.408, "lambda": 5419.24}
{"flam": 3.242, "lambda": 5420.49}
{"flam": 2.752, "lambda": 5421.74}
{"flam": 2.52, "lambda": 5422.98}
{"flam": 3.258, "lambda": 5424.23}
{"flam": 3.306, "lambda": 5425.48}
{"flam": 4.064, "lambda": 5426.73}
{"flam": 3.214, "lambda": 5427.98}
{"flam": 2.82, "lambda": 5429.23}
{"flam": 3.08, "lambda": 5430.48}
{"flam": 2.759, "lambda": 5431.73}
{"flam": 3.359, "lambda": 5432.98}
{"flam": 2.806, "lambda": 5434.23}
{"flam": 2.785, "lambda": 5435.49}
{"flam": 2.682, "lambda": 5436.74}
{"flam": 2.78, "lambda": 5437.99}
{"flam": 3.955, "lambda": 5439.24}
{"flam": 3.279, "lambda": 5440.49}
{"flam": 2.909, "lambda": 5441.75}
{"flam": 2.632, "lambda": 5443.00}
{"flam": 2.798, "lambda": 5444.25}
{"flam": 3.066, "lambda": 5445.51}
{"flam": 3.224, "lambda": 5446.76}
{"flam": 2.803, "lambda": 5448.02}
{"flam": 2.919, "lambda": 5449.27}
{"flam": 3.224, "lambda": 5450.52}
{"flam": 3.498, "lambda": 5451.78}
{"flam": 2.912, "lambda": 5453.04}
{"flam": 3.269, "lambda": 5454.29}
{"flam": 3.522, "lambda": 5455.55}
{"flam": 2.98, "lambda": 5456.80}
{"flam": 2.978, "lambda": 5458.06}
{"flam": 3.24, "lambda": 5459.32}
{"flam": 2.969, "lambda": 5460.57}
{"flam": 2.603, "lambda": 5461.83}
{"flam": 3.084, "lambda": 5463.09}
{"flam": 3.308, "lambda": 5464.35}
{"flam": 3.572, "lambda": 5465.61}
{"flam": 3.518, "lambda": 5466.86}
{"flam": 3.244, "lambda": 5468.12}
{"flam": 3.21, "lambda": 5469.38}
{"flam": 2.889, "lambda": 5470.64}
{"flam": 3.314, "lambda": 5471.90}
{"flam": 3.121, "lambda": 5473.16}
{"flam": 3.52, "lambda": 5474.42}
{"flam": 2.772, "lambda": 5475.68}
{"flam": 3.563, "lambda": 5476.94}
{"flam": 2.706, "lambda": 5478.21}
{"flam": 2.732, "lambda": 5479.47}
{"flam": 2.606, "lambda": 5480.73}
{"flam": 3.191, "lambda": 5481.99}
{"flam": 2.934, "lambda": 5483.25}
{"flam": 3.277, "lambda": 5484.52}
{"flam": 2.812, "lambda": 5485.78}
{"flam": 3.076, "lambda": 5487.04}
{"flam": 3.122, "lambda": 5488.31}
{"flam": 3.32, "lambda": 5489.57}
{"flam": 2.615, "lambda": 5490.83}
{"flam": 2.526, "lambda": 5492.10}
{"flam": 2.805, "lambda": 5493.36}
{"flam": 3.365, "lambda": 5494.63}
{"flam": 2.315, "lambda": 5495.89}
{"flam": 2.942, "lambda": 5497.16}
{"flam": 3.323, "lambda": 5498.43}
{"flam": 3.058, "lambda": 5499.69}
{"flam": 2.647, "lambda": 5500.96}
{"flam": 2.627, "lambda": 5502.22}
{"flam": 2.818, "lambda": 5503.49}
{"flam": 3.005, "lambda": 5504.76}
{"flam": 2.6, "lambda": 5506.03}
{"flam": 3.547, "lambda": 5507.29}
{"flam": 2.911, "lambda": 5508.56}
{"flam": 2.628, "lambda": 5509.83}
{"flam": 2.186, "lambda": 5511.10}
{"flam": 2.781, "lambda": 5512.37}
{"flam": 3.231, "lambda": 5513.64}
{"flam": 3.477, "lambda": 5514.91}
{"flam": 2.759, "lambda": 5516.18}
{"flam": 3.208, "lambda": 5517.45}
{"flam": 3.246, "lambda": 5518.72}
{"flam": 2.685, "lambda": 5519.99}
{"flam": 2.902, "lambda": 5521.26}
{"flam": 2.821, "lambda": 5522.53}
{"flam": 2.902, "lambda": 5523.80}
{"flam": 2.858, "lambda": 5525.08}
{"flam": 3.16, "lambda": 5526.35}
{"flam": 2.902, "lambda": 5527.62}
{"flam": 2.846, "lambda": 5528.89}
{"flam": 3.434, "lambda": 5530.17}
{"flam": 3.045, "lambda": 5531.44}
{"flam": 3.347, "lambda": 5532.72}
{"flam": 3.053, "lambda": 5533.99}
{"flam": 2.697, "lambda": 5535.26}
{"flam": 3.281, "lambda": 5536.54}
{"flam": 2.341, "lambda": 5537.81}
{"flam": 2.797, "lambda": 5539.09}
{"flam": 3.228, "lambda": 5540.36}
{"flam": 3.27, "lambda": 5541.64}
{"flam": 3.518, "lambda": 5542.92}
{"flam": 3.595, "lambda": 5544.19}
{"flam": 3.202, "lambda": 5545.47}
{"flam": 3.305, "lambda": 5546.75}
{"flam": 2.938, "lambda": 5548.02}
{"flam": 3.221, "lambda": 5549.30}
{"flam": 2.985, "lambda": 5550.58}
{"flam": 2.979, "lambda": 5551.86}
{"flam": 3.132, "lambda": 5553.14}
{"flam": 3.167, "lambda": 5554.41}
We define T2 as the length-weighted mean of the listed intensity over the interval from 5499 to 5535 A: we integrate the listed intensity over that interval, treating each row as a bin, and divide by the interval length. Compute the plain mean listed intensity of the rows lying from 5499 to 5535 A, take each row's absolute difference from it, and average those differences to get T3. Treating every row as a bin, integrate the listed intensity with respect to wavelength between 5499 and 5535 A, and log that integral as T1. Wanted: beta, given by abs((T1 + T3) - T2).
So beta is 104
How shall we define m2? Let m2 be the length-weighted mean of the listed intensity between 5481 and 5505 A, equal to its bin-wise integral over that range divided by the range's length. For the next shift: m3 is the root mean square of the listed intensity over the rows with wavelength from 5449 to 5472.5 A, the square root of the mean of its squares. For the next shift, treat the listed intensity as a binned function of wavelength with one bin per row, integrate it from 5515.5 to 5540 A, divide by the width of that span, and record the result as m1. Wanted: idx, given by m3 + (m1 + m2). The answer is 9.08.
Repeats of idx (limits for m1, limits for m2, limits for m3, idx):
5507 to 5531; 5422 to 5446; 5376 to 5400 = 9.18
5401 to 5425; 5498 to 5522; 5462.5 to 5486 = 9.08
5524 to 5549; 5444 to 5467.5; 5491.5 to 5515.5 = 9.14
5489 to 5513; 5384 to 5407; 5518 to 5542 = 8.99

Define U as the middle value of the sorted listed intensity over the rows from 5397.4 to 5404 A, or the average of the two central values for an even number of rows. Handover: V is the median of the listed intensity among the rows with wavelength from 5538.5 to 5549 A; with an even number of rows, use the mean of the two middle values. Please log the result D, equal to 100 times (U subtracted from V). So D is 16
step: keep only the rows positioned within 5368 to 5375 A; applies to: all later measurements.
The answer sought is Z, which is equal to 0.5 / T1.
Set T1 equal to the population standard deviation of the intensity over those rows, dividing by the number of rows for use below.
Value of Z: 1.0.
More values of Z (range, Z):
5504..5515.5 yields 1.2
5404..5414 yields 1.9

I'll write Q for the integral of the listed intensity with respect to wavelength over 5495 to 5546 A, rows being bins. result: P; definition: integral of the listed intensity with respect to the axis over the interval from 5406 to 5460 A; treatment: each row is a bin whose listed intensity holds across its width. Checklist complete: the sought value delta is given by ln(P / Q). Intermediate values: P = 165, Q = 152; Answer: 0.08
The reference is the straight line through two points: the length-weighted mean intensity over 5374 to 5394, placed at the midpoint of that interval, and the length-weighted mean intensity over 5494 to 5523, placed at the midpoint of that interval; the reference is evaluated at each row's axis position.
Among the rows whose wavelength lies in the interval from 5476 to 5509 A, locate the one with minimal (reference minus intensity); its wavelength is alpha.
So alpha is 5507.29 A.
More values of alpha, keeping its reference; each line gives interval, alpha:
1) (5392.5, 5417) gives 5401.80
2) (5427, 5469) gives 5439.24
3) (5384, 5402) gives 5401.80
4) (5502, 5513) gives 5507.29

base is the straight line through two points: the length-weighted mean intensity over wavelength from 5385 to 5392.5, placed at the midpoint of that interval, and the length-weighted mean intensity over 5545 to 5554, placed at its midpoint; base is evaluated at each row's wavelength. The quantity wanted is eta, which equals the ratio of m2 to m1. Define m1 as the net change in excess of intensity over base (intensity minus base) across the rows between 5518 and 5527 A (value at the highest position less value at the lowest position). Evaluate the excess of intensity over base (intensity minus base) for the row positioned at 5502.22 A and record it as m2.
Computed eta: 5.9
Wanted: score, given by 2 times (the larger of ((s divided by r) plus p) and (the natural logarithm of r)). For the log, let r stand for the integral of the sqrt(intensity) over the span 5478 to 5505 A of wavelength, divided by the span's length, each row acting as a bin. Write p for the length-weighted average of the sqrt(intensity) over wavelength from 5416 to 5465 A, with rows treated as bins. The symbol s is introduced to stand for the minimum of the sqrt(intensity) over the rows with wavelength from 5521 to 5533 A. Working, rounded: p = 1.75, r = 1.70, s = 1.68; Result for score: 5.47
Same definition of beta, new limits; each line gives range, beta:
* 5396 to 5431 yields 105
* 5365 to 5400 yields 108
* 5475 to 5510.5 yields 101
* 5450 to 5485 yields 107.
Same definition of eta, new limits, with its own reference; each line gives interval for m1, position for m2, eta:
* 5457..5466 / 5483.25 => -0.3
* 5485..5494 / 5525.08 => 48.4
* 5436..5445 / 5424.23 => 1.0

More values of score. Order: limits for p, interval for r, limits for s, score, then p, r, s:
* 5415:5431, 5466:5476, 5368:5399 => 5.18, 1.74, 1.79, 1.52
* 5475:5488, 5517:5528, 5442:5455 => 5.33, 1.72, 1.72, 1.62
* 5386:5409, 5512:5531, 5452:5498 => 5.27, 1.76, 1.74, 1.52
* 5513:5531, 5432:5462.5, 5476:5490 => 5.33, 1.74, 1.74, 1.61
